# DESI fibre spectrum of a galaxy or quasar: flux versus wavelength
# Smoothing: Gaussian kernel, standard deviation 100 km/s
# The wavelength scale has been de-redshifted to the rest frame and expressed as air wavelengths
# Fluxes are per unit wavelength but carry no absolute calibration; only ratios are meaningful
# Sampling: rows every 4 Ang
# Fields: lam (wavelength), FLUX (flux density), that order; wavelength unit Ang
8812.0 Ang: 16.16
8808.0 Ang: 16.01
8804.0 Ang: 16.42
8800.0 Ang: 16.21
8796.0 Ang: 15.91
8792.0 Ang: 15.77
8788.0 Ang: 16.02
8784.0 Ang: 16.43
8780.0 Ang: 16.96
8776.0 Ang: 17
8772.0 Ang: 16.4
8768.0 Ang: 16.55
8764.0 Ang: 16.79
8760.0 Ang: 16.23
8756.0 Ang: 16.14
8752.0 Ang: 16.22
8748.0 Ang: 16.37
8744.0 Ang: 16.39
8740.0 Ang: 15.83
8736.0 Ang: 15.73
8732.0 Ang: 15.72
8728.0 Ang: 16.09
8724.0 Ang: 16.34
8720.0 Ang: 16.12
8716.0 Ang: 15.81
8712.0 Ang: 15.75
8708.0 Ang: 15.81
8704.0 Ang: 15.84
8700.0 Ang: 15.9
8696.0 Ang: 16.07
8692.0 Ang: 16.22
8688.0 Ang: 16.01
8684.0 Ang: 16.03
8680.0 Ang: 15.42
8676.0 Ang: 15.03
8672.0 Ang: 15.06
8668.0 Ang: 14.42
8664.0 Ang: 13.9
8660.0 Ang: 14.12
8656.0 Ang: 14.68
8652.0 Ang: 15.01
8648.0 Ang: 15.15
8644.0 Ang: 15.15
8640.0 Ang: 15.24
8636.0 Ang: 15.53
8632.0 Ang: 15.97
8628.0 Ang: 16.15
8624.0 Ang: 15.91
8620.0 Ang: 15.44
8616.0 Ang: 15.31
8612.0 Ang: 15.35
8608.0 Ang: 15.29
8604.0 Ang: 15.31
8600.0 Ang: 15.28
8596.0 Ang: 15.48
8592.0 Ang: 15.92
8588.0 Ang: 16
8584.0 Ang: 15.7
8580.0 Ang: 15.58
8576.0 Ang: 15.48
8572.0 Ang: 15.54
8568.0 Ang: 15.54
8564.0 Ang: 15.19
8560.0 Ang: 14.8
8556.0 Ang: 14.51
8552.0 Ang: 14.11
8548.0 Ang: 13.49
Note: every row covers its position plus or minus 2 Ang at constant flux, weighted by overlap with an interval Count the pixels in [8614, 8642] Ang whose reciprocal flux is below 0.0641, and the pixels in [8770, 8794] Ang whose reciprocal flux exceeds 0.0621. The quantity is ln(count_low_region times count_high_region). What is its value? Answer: 1.8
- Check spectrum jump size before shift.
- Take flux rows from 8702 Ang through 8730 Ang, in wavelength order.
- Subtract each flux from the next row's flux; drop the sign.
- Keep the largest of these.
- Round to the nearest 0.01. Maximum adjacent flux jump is 0.31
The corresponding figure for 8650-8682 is 0.64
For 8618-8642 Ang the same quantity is 0.47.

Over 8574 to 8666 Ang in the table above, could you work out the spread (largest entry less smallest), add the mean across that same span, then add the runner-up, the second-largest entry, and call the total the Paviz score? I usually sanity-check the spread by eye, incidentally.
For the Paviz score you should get 33.6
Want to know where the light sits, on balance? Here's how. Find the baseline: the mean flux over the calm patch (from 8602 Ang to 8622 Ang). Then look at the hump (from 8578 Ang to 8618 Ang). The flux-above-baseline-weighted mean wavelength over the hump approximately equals 8586.5 Ang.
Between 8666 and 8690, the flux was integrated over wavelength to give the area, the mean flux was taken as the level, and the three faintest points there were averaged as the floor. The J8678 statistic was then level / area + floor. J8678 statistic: 14.88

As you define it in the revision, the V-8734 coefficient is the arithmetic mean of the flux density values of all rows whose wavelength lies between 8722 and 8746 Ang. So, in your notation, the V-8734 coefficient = 16.0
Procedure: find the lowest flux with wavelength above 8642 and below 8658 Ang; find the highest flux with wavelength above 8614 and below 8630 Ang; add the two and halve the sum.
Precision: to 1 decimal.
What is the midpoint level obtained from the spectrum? 15.4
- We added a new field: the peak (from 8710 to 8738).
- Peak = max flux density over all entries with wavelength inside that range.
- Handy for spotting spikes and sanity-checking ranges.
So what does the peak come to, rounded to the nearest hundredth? 16.34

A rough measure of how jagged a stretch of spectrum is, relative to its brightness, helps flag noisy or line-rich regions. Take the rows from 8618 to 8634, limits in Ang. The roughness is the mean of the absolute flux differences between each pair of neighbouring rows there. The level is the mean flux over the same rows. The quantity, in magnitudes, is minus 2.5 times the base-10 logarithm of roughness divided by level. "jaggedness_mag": 4.32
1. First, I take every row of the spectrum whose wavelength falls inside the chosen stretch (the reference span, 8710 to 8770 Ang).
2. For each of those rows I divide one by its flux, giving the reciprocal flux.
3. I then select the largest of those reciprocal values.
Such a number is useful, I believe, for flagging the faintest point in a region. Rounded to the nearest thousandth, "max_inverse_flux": 0.064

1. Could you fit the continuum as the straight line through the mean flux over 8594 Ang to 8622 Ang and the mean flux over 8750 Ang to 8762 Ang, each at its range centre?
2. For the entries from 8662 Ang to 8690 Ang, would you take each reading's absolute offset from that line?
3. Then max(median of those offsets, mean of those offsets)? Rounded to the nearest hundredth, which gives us 0.74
